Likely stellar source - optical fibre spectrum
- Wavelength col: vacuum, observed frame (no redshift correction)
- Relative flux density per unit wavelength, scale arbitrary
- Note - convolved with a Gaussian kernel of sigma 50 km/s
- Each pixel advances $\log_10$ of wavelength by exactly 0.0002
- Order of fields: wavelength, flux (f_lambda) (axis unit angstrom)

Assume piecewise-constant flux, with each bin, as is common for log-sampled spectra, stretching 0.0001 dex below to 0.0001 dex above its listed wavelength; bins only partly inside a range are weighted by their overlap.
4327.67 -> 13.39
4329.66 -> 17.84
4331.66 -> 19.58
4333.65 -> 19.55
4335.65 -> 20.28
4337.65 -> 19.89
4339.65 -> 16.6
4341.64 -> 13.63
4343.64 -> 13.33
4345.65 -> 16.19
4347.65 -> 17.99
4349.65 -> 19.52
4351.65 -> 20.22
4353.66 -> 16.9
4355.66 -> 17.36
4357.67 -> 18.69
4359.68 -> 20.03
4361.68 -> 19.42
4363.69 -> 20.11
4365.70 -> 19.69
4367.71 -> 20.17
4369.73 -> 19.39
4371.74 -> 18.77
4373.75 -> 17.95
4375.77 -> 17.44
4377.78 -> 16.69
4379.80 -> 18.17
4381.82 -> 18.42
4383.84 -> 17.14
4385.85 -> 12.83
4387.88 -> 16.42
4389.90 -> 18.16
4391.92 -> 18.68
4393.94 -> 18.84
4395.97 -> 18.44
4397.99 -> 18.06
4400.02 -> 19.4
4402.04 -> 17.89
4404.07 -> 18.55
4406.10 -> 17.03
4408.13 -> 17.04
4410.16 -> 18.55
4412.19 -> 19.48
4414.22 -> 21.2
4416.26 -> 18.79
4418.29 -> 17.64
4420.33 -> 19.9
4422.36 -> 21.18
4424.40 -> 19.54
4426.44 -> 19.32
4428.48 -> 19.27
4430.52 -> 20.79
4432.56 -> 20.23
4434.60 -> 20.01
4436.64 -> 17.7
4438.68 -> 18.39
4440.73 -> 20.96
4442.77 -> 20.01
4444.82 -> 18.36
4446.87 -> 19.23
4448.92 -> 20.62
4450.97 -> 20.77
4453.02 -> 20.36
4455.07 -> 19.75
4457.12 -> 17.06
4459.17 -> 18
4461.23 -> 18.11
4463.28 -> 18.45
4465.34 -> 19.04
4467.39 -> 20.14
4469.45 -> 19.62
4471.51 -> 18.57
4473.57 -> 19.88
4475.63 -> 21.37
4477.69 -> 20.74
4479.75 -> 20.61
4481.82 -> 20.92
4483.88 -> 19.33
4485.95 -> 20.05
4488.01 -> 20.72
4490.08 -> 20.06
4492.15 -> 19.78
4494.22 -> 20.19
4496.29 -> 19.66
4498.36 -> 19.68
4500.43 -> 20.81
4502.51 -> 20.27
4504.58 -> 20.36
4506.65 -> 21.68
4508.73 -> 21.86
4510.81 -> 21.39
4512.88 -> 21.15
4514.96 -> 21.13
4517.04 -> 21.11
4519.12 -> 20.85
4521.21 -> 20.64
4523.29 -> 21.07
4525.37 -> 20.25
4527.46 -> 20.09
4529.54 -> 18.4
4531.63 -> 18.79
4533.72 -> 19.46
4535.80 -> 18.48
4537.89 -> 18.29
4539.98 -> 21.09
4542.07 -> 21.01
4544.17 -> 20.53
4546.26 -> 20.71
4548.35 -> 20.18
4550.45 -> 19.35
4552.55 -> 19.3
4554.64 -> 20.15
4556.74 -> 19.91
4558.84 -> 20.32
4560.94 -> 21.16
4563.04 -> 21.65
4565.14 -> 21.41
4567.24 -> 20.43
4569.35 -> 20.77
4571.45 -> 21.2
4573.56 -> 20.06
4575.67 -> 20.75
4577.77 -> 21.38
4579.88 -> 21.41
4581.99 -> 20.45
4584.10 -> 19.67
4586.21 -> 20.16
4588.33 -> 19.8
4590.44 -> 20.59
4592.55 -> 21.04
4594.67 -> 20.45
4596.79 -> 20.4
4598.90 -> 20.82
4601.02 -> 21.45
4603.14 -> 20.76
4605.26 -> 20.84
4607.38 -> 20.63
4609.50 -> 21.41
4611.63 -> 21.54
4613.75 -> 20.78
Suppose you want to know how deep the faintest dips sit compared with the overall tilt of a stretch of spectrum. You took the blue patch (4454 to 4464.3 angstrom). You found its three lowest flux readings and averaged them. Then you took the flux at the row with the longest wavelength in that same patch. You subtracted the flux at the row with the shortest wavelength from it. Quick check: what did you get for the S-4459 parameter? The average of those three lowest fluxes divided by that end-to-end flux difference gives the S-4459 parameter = -14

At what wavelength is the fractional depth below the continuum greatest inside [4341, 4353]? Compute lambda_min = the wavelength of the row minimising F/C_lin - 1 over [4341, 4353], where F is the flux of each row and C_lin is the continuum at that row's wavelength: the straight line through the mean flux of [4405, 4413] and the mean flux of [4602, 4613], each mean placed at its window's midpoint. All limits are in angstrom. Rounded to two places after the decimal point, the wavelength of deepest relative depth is 4343.64 angstrom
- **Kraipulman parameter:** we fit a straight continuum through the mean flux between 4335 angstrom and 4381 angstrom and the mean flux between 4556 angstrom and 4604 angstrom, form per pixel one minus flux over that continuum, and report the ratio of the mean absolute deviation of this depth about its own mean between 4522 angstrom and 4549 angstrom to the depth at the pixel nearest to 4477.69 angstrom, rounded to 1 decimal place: -0.7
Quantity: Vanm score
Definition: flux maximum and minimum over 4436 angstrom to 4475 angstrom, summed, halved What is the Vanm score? 19.0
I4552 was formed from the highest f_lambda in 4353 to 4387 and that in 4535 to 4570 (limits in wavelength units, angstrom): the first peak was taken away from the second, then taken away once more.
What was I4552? -18.7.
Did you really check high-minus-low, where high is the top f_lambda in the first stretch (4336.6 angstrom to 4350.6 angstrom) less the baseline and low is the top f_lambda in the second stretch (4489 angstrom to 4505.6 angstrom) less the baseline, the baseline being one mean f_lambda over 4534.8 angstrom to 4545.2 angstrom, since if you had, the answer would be -0.9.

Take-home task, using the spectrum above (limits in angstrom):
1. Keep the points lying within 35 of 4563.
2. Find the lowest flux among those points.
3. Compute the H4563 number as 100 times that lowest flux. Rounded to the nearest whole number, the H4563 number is 1829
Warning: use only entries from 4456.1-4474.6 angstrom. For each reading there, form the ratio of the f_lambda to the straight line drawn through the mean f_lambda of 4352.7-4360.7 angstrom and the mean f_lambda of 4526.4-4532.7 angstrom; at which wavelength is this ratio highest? 4467.39 angstrom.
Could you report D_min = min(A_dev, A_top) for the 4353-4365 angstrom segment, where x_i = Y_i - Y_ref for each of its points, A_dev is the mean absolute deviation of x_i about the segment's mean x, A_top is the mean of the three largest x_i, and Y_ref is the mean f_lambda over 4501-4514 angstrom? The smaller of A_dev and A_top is -1.3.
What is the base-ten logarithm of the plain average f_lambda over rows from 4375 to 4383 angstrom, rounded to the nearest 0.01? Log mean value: 1.25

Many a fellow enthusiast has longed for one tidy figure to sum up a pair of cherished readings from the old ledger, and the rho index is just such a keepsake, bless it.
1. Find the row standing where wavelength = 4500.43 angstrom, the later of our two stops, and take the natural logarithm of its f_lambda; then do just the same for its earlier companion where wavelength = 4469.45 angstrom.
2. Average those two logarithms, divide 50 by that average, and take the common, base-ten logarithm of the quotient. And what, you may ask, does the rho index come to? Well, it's 1.221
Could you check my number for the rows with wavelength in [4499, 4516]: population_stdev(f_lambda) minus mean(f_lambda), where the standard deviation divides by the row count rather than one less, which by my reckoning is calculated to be -20.5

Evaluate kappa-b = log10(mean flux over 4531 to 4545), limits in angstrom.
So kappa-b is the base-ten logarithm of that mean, 1.29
